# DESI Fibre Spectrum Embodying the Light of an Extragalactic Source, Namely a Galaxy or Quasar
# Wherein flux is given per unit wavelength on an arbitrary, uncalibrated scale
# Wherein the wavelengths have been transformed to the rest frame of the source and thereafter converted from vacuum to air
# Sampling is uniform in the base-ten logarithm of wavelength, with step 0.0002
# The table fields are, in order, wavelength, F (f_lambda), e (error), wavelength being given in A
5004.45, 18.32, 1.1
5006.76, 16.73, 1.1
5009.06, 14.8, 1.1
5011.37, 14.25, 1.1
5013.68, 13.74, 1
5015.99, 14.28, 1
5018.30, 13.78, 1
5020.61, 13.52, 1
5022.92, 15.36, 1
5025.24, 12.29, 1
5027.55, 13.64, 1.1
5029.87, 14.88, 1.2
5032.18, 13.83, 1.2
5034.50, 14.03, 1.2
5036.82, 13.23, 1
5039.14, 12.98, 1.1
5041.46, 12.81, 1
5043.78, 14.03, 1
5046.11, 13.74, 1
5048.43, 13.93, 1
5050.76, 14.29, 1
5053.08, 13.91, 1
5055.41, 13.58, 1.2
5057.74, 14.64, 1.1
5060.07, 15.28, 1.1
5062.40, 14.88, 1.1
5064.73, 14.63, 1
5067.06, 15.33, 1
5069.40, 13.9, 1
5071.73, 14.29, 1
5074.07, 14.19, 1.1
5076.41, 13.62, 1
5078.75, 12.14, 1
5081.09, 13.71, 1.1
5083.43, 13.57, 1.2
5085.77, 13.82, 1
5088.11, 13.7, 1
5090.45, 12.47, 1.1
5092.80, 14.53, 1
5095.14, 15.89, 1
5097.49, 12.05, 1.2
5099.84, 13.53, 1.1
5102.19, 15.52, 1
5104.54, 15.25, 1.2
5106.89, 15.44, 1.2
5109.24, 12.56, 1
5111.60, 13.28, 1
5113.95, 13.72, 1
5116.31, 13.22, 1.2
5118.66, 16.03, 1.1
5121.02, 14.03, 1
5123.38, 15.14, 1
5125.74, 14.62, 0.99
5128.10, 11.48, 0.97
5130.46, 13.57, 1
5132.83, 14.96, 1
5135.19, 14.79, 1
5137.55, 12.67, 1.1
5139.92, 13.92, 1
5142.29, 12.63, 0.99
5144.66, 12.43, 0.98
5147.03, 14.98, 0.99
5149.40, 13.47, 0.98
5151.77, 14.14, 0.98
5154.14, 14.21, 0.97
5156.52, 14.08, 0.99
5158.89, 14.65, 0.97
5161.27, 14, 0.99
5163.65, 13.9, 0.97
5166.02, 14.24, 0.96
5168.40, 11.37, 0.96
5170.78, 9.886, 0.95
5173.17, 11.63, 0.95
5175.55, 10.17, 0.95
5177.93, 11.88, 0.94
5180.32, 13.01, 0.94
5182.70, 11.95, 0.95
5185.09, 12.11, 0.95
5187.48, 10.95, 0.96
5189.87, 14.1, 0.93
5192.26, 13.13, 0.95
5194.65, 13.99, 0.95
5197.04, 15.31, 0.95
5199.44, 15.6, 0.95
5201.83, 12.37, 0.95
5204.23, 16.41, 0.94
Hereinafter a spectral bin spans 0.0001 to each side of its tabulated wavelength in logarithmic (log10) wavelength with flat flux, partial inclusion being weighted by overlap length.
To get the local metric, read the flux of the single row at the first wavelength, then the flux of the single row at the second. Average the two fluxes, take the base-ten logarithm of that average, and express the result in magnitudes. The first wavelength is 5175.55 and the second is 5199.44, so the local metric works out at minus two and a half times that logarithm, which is -2.78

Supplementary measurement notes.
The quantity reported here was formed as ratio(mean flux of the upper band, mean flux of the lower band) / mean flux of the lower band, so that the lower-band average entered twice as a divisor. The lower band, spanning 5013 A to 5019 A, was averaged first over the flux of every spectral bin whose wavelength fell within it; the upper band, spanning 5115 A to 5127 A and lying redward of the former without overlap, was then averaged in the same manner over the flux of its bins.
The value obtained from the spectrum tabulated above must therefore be 0.075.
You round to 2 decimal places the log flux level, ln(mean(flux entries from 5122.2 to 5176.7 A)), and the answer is 2.59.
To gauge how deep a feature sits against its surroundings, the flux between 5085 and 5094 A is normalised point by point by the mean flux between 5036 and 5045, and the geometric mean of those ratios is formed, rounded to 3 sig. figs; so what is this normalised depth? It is 1.03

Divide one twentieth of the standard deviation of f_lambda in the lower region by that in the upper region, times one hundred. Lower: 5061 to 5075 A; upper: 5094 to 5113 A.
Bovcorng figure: 2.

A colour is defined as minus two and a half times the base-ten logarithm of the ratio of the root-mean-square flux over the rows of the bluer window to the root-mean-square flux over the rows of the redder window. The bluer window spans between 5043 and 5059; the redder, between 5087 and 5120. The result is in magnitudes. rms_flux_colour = 0.010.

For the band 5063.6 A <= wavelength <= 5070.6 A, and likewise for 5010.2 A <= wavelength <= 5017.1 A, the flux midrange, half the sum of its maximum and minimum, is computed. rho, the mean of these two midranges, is 14.3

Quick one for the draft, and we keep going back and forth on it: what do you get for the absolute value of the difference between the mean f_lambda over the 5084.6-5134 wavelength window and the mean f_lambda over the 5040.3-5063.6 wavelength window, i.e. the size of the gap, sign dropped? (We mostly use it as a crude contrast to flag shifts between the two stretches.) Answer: 0.1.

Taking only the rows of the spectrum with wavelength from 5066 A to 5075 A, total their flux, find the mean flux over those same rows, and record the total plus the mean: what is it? 72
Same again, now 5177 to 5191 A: 86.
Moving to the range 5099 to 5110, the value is 87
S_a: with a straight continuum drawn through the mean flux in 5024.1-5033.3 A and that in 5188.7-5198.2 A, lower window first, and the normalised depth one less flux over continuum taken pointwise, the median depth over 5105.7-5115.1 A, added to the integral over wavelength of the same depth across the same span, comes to 0.13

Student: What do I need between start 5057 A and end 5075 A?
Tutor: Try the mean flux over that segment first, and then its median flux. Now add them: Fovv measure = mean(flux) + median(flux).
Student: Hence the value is 29.28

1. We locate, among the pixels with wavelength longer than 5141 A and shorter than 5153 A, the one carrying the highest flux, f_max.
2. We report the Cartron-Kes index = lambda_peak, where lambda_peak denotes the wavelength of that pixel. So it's 5147.03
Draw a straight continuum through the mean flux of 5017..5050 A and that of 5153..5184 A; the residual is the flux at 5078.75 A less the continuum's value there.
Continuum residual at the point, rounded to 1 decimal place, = -1.2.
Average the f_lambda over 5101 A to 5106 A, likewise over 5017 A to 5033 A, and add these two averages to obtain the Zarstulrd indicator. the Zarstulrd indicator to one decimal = 29.3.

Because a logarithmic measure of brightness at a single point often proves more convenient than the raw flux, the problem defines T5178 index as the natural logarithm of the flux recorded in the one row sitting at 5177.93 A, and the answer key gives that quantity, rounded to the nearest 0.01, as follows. 2.47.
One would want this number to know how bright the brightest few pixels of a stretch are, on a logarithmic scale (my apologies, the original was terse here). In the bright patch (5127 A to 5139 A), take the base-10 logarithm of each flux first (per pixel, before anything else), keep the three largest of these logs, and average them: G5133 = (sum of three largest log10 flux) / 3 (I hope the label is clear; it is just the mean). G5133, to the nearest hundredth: 1.16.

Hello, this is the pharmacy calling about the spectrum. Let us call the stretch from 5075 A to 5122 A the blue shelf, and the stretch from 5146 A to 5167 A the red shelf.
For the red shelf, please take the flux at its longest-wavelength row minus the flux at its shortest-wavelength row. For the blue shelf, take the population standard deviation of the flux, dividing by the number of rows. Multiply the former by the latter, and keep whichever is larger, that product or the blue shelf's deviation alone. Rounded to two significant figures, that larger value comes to 1.2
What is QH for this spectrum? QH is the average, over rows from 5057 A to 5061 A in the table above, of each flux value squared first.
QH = 224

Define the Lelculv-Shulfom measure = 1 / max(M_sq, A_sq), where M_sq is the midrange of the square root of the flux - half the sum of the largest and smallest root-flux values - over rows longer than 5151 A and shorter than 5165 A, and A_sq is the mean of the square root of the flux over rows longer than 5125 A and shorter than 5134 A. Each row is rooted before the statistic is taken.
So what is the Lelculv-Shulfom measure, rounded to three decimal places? 0.265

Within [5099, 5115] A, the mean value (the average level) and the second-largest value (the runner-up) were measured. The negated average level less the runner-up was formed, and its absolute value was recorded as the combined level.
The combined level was 29.6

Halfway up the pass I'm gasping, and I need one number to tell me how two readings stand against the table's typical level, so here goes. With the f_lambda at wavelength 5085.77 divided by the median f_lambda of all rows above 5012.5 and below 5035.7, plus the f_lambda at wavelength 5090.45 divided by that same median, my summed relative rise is 1.90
